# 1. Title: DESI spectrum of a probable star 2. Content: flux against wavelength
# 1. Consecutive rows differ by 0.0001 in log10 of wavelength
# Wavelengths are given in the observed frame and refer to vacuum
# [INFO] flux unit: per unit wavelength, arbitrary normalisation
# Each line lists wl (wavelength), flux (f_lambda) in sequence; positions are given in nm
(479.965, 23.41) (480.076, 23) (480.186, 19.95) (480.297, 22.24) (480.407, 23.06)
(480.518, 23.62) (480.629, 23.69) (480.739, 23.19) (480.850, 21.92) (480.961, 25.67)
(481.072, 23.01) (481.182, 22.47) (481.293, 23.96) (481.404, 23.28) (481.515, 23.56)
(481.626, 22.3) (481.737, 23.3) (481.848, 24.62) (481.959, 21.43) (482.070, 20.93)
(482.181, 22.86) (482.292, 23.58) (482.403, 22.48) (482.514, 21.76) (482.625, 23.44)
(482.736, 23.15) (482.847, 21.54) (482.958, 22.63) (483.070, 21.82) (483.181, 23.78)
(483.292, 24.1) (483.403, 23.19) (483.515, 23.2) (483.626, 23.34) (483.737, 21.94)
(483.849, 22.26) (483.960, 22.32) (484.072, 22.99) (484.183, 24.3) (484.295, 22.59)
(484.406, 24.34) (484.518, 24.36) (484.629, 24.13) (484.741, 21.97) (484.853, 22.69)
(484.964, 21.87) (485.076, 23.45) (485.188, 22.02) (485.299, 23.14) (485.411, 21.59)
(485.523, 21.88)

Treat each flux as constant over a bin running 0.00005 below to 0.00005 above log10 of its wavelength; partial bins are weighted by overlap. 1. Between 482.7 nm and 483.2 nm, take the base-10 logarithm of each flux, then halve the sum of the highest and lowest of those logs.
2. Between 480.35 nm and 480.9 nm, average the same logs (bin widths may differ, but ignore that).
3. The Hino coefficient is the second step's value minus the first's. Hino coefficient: 0.009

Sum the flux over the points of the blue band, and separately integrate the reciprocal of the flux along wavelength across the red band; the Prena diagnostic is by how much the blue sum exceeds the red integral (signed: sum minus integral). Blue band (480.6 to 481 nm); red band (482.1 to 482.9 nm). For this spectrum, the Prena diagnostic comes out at 94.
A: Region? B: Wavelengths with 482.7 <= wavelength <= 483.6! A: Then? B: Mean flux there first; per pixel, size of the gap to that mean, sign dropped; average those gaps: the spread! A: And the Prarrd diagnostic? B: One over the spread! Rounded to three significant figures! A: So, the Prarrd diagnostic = 1.43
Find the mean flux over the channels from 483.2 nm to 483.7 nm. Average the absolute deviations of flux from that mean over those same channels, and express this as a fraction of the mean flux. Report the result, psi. 0.014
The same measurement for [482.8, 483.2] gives 0.034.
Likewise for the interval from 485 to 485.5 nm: 0.033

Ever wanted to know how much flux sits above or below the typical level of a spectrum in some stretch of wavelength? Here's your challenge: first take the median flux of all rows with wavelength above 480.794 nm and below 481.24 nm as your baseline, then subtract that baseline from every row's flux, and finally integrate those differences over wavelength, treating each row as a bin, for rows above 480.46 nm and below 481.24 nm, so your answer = 0.5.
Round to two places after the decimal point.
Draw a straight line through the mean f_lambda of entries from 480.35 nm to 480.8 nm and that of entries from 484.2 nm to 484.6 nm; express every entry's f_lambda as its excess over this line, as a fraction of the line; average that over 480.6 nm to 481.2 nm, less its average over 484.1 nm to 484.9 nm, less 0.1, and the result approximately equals -0.09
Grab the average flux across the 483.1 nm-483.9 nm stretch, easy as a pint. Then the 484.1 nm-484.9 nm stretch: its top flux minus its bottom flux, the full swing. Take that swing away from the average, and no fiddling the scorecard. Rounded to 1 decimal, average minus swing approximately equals 20.7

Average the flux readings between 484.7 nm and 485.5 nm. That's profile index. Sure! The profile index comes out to 22.4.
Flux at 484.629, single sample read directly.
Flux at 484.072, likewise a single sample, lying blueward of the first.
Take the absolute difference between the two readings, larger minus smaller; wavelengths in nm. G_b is 1.1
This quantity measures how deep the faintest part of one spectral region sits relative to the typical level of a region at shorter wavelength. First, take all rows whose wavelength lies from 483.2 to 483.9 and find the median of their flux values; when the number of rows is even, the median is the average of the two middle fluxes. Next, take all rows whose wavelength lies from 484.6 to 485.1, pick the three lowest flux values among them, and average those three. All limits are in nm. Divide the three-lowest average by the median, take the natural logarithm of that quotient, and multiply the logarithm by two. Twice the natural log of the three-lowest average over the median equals -0.090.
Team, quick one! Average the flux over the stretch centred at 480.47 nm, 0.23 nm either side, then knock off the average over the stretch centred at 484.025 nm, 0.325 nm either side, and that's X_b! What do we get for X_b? 0.4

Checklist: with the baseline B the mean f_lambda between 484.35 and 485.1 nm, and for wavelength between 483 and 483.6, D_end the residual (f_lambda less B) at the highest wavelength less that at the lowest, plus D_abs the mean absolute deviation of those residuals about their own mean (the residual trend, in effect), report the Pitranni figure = 1.96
